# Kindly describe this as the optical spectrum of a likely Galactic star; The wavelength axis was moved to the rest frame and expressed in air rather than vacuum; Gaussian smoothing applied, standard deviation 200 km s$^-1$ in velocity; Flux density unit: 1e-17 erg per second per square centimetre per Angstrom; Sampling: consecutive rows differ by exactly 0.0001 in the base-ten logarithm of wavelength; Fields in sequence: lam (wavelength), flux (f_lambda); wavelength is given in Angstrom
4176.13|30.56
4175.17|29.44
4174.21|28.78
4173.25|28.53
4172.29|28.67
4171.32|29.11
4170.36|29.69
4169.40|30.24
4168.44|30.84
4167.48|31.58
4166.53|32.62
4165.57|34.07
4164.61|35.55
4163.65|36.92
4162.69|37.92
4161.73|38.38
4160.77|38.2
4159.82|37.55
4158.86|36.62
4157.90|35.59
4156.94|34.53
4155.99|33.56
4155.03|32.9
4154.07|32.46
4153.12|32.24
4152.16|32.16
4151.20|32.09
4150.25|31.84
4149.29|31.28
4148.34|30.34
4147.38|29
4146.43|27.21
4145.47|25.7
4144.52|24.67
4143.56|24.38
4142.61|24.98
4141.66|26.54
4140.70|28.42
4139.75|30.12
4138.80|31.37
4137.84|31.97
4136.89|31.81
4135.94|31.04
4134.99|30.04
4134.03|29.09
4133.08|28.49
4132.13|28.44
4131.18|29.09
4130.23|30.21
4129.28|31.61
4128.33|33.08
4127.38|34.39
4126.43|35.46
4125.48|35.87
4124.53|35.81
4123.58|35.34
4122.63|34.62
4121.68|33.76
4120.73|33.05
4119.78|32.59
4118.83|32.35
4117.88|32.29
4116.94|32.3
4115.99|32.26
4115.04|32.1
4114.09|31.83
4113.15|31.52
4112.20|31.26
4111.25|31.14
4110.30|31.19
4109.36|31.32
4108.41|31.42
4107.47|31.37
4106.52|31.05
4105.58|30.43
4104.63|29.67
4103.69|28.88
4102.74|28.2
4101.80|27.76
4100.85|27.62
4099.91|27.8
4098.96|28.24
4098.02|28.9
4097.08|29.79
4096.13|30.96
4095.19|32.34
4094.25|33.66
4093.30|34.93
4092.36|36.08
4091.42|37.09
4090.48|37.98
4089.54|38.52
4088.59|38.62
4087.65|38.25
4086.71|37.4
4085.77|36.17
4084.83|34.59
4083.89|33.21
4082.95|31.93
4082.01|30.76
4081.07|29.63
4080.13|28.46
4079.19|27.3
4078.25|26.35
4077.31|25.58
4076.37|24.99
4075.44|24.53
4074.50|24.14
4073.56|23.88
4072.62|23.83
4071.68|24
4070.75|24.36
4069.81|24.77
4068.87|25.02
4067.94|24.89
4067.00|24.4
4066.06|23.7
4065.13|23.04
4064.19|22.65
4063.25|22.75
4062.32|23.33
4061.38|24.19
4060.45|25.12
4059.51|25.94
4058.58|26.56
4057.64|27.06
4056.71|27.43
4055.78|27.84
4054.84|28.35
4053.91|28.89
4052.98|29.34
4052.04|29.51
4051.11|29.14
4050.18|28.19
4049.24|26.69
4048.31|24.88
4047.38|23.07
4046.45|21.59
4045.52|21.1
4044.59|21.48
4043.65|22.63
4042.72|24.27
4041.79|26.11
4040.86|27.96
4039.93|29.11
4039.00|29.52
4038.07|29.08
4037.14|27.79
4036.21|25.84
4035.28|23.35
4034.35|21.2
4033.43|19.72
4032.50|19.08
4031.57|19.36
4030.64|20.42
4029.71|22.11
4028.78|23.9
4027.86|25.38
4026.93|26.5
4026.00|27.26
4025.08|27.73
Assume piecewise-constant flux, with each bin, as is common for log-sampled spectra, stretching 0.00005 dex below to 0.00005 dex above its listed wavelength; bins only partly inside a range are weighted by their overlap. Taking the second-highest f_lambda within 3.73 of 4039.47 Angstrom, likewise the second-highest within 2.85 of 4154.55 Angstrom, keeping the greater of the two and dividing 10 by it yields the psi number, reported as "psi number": 0.298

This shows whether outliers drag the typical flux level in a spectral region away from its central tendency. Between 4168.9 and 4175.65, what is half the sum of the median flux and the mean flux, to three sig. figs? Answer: 29.2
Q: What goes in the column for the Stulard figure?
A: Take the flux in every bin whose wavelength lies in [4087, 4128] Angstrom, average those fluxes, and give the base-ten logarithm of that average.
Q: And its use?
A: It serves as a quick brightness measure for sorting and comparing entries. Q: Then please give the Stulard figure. 1.51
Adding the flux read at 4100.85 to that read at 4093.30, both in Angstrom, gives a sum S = 63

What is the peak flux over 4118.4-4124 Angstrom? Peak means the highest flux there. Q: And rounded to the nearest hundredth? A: 35.34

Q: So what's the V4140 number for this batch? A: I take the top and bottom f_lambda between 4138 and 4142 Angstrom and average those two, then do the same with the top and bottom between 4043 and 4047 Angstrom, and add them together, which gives 51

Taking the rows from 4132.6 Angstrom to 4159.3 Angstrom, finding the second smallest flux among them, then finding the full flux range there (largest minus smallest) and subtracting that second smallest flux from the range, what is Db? -12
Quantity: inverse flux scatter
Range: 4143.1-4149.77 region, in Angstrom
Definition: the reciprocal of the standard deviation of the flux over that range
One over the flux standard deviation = 0.4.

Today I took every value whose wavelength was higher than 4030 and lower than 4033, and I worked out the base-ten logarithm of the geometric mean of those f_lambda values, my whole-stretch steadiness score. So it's 1.29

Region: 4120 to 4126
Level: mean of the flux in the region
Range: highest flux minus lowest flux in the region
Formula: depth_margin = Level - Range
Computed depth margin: 32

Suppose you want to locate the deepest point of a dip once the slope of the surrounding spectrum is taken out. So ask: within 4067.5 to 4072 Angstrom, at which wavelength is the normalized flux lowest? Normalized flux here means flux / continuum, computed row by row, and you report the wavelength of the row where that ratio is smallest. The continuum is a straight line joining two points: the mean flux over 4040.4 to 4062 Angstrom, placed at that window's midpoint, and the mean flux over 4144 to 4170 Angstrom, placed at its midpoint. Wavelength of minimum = 4071.68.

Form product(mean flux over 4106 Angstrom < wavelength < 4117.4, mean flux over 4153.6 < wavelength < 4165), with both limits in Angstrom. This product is 1131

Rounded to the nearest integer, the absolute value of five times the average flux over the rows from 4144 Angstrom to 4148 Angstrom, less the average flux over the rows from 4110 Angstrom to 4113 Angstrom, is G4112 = 102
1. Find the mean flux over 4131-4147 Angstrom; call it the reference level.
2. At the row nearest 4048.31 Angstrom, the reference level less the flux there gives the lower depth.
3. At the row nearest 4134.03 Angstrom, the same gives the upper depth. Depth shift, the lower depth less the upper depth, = 4.2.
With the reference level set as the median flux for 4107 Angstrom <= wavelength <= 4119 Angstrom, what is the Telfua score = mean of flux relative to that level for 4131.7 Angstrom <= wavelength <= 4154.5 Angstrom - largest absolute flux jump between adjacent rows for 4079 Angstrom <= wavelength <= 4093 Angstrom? -0.65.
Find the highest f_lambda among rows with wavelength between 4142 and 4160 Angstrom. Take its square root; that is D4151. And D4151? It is 6.13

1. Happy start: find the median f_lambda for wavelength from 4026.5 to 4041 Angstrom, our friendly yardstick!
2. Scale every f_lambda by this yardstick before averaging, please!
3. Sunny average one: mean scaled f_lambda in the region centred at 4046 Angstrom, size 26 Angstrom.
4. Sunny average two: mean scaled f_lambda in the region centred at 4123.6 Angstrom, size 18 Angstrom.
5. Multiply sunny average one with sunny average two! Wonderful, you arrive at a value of 1.41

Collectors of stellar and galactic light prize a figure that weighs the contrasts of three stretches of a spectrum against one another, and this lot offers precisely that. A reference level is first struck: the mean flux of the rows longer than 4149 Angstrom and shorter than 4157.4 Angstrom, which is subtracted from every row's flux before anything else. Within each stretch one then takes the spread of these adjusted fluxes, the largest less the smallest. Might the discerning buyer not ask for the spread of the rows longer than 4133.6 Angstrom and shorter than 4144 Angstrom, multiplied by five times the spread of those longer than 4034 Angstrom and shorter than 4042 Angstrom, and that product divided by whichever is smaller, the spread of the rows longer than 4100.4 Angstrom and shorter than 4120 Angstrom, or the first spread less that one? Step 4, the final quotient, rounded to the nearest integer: 121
